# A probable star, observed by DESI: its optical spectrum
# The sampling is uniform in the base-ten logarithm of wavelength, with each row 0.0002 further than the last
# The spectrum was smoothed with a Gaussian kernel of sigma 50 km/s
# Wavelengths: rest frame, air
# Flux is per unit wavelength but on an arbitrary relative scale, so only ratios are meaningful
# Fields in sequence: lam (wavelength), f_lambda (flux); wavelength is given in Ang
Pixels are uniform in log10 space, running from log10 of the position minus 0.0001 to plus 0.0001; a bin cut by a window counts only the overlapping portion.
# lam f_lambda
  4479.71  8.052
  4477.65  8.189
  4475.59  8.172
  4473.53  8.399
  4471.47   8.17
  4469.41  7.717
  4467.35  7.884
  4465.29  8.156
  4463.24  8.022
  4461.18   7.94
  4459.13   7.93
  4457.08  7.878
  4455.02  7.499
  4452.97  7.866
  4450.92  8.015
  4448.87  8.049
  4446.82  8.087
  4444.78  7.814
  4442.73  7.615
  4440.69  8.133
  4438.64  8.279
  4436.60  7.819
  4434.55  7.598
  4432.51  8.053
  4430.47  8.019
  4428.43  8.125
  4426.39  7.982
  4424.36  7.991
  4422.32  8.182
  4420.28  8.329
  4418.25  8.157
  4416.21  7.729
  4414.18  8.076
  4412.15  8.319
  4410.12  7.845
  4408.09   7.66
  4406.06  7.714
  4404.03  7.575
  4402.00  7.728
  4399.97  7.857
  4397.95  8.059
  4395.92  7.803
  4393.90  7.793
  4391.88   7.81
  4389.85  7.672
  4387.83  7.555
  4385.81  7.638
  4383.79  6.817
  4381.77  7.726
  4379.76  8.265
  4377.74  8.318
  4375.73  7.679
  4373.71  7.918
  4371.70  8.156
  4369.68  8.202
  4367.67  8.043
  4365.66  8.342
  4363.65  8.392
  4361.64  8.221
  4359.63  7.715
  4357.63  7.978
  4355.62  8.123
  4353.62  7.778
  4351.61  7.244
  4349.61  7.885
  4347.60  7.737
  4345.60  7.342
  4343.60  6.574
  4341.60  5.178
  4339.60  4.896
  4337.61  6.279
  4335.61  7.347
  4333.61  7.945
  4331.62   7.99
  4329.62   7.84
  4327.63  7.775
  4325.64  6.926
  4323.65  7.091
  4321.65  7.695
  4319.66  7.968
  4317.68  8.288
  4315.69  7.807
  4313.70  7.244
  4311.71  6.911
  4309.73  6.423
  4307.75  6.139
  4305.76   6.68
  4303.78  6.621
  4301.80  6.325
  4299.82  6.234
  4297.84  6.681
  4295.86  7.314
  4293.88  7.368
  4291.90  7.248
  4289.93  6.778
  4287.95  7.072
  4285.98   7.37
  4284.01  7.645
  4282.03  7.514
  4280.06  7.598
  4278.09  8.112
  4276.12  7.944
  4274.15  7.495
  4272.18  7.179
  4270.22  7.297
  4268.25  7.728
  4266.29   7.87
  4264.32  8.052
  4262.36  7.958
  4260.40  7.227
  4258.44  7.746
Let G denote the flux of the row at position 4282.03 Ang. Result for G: 7.514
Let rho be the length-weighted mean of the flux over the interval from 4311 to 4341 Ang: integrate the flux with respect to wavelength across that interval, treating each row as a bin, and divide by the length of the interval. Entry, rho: 7.3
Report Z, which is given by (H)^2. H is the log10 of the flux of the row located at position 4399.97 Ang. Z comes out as 0.80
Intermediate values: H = 0.895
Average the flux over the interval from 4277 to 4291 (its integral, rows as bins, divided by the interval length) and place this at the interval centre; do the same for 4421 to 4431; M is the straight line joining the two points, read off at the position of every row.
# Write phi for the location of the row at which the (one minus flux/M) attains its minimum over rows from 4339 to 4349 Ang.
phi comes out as 4347.60 Ang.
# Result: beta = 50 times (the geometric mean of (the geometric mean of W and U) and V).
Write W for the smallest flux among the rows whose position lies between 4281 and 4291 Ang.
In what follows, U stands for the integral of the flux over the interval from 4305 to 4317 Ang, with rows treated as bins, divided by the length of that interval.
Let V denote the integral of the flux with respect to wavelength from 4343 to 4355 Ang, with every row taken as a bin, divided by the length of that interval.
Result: 358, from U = 6.90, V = 7.5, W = 6.778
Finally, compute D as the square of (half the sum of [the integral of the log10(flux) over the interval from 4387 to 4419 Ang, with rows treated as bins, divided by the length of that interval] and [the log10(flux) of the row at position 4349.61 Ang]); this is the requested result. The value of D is 0.80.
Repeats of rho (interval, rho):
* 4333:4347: 6.5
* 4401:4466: 7.9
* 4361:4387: 8.0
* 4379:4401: 7.7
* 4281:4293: 7.3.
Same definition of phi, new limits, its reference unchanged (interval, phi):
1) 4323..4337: 4331.62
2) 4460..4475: 4473.53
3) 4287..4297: 4293.88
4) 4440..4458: 4440.69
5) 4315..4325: 4317.68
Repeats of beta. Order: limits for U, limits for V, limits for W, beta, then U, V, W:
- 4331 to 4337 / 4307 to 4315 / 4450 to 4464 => 357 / 7.65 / 6.7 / 7.499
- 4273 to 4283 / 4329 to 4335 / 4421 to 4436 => 389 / 7.72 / 7.9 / 7.598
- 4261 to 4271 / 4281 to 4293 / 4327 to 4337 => 371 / 7.77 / 7.3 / 7.347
